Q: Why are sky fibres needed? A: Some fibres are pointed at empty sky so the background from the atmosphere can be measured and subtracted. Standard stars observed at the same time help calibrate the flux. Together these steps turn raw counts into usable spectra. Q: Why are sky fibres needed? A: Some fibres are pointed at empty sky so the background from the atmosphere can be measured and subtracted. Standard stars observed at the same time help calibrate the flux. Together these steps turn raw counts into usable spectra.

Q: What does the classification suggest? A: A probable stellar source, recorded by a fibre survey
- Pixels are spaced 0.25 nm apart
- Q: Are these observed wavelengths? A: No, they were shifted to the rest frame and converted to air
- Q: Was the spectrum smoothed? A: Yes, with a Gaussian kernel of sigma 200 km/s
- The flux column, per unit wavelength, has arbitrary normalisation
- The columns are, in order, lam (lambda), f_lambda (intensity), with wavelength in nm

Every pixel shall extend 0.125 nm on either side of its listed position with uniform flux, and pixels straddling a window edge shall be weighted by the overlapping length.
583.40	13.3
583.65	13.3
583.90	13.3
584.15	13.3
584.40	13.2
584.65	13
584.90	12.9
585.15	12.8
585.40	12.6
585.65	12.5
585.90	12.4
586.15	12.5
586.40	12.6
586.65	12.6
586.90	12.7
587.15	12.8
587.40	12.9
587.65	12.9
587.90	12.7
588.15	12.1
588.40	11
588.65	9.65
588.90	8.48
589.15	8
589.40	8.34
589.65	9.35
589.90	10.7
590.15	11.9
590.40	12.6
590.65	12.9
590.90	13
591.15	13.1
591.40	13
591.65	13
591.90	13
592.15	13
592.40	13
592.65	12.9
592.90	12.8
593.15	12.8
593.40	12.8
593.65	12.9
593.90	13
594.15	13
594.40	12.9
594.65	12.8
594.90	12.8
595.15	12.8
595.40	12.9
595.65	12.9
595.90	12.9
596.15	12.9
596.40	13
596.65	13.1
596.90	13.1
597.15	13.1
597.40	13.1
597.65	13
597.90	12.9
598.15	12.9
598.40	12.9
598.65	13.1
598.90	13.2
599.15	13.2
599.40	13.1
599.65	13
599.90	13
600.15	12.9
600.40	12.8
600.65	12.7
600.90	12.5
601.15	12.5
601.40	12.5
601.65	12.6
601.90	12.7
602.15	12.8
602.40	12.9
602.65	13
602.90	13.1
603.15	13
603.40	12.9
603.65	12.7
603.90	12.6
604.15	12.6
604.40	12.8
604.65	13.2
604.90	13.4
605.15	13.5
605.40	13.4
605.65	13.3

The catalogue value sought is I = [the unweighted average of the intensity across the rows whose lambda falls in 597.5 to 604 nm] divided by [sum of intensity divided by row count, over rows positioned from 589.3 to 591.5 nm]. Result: 1.10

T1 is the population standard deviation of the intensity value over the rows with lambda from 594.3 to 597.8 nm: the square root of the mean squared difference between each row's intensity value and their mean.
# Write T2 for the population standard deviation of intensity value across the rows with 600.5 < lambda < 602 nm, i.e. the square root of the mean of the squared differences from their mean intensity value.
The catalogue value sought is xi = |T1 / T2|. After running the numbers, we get 1.2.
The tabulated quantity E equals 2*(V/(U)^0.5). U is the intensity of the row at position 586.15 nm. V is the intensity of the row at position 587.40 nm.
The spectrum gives 7.30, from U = 12.5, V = 12.9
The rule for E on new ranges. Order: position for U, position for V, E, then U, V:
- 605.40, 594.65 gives 6.99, 13.4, 12.8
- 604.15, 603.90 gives 7.10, 12.6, 12.6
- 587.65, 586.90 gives 7.07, 12.9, 12.7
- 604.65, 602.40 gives 7.10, 13.2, 12.9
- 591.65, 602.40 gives 7.16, 13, 12.9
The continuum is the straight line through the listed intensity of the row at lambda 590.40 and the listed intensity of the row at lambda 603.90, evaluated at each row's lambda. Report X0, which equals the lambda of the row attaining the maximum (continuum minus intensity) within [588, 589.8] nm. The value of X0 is 589.15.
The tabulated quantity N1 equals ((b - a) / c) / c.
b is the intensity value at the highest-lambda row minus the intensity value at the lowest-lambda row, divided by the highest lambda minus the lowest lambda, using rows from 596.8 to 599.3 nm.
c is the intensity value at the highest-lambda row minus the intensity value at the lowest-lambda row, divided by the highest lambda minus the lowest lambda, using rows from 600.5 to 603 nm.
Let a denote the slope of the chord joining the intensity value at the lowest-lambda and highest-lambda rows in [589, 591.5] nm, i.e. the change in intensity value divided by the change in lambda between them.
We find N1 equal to -69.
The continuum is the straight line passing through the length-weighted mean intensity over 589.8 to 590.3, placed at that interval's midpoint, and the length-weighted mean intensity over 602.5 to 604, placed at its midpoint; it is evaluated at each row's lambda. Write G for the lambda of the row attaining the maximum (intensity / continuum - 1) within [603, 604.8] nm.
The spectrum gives 604.65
